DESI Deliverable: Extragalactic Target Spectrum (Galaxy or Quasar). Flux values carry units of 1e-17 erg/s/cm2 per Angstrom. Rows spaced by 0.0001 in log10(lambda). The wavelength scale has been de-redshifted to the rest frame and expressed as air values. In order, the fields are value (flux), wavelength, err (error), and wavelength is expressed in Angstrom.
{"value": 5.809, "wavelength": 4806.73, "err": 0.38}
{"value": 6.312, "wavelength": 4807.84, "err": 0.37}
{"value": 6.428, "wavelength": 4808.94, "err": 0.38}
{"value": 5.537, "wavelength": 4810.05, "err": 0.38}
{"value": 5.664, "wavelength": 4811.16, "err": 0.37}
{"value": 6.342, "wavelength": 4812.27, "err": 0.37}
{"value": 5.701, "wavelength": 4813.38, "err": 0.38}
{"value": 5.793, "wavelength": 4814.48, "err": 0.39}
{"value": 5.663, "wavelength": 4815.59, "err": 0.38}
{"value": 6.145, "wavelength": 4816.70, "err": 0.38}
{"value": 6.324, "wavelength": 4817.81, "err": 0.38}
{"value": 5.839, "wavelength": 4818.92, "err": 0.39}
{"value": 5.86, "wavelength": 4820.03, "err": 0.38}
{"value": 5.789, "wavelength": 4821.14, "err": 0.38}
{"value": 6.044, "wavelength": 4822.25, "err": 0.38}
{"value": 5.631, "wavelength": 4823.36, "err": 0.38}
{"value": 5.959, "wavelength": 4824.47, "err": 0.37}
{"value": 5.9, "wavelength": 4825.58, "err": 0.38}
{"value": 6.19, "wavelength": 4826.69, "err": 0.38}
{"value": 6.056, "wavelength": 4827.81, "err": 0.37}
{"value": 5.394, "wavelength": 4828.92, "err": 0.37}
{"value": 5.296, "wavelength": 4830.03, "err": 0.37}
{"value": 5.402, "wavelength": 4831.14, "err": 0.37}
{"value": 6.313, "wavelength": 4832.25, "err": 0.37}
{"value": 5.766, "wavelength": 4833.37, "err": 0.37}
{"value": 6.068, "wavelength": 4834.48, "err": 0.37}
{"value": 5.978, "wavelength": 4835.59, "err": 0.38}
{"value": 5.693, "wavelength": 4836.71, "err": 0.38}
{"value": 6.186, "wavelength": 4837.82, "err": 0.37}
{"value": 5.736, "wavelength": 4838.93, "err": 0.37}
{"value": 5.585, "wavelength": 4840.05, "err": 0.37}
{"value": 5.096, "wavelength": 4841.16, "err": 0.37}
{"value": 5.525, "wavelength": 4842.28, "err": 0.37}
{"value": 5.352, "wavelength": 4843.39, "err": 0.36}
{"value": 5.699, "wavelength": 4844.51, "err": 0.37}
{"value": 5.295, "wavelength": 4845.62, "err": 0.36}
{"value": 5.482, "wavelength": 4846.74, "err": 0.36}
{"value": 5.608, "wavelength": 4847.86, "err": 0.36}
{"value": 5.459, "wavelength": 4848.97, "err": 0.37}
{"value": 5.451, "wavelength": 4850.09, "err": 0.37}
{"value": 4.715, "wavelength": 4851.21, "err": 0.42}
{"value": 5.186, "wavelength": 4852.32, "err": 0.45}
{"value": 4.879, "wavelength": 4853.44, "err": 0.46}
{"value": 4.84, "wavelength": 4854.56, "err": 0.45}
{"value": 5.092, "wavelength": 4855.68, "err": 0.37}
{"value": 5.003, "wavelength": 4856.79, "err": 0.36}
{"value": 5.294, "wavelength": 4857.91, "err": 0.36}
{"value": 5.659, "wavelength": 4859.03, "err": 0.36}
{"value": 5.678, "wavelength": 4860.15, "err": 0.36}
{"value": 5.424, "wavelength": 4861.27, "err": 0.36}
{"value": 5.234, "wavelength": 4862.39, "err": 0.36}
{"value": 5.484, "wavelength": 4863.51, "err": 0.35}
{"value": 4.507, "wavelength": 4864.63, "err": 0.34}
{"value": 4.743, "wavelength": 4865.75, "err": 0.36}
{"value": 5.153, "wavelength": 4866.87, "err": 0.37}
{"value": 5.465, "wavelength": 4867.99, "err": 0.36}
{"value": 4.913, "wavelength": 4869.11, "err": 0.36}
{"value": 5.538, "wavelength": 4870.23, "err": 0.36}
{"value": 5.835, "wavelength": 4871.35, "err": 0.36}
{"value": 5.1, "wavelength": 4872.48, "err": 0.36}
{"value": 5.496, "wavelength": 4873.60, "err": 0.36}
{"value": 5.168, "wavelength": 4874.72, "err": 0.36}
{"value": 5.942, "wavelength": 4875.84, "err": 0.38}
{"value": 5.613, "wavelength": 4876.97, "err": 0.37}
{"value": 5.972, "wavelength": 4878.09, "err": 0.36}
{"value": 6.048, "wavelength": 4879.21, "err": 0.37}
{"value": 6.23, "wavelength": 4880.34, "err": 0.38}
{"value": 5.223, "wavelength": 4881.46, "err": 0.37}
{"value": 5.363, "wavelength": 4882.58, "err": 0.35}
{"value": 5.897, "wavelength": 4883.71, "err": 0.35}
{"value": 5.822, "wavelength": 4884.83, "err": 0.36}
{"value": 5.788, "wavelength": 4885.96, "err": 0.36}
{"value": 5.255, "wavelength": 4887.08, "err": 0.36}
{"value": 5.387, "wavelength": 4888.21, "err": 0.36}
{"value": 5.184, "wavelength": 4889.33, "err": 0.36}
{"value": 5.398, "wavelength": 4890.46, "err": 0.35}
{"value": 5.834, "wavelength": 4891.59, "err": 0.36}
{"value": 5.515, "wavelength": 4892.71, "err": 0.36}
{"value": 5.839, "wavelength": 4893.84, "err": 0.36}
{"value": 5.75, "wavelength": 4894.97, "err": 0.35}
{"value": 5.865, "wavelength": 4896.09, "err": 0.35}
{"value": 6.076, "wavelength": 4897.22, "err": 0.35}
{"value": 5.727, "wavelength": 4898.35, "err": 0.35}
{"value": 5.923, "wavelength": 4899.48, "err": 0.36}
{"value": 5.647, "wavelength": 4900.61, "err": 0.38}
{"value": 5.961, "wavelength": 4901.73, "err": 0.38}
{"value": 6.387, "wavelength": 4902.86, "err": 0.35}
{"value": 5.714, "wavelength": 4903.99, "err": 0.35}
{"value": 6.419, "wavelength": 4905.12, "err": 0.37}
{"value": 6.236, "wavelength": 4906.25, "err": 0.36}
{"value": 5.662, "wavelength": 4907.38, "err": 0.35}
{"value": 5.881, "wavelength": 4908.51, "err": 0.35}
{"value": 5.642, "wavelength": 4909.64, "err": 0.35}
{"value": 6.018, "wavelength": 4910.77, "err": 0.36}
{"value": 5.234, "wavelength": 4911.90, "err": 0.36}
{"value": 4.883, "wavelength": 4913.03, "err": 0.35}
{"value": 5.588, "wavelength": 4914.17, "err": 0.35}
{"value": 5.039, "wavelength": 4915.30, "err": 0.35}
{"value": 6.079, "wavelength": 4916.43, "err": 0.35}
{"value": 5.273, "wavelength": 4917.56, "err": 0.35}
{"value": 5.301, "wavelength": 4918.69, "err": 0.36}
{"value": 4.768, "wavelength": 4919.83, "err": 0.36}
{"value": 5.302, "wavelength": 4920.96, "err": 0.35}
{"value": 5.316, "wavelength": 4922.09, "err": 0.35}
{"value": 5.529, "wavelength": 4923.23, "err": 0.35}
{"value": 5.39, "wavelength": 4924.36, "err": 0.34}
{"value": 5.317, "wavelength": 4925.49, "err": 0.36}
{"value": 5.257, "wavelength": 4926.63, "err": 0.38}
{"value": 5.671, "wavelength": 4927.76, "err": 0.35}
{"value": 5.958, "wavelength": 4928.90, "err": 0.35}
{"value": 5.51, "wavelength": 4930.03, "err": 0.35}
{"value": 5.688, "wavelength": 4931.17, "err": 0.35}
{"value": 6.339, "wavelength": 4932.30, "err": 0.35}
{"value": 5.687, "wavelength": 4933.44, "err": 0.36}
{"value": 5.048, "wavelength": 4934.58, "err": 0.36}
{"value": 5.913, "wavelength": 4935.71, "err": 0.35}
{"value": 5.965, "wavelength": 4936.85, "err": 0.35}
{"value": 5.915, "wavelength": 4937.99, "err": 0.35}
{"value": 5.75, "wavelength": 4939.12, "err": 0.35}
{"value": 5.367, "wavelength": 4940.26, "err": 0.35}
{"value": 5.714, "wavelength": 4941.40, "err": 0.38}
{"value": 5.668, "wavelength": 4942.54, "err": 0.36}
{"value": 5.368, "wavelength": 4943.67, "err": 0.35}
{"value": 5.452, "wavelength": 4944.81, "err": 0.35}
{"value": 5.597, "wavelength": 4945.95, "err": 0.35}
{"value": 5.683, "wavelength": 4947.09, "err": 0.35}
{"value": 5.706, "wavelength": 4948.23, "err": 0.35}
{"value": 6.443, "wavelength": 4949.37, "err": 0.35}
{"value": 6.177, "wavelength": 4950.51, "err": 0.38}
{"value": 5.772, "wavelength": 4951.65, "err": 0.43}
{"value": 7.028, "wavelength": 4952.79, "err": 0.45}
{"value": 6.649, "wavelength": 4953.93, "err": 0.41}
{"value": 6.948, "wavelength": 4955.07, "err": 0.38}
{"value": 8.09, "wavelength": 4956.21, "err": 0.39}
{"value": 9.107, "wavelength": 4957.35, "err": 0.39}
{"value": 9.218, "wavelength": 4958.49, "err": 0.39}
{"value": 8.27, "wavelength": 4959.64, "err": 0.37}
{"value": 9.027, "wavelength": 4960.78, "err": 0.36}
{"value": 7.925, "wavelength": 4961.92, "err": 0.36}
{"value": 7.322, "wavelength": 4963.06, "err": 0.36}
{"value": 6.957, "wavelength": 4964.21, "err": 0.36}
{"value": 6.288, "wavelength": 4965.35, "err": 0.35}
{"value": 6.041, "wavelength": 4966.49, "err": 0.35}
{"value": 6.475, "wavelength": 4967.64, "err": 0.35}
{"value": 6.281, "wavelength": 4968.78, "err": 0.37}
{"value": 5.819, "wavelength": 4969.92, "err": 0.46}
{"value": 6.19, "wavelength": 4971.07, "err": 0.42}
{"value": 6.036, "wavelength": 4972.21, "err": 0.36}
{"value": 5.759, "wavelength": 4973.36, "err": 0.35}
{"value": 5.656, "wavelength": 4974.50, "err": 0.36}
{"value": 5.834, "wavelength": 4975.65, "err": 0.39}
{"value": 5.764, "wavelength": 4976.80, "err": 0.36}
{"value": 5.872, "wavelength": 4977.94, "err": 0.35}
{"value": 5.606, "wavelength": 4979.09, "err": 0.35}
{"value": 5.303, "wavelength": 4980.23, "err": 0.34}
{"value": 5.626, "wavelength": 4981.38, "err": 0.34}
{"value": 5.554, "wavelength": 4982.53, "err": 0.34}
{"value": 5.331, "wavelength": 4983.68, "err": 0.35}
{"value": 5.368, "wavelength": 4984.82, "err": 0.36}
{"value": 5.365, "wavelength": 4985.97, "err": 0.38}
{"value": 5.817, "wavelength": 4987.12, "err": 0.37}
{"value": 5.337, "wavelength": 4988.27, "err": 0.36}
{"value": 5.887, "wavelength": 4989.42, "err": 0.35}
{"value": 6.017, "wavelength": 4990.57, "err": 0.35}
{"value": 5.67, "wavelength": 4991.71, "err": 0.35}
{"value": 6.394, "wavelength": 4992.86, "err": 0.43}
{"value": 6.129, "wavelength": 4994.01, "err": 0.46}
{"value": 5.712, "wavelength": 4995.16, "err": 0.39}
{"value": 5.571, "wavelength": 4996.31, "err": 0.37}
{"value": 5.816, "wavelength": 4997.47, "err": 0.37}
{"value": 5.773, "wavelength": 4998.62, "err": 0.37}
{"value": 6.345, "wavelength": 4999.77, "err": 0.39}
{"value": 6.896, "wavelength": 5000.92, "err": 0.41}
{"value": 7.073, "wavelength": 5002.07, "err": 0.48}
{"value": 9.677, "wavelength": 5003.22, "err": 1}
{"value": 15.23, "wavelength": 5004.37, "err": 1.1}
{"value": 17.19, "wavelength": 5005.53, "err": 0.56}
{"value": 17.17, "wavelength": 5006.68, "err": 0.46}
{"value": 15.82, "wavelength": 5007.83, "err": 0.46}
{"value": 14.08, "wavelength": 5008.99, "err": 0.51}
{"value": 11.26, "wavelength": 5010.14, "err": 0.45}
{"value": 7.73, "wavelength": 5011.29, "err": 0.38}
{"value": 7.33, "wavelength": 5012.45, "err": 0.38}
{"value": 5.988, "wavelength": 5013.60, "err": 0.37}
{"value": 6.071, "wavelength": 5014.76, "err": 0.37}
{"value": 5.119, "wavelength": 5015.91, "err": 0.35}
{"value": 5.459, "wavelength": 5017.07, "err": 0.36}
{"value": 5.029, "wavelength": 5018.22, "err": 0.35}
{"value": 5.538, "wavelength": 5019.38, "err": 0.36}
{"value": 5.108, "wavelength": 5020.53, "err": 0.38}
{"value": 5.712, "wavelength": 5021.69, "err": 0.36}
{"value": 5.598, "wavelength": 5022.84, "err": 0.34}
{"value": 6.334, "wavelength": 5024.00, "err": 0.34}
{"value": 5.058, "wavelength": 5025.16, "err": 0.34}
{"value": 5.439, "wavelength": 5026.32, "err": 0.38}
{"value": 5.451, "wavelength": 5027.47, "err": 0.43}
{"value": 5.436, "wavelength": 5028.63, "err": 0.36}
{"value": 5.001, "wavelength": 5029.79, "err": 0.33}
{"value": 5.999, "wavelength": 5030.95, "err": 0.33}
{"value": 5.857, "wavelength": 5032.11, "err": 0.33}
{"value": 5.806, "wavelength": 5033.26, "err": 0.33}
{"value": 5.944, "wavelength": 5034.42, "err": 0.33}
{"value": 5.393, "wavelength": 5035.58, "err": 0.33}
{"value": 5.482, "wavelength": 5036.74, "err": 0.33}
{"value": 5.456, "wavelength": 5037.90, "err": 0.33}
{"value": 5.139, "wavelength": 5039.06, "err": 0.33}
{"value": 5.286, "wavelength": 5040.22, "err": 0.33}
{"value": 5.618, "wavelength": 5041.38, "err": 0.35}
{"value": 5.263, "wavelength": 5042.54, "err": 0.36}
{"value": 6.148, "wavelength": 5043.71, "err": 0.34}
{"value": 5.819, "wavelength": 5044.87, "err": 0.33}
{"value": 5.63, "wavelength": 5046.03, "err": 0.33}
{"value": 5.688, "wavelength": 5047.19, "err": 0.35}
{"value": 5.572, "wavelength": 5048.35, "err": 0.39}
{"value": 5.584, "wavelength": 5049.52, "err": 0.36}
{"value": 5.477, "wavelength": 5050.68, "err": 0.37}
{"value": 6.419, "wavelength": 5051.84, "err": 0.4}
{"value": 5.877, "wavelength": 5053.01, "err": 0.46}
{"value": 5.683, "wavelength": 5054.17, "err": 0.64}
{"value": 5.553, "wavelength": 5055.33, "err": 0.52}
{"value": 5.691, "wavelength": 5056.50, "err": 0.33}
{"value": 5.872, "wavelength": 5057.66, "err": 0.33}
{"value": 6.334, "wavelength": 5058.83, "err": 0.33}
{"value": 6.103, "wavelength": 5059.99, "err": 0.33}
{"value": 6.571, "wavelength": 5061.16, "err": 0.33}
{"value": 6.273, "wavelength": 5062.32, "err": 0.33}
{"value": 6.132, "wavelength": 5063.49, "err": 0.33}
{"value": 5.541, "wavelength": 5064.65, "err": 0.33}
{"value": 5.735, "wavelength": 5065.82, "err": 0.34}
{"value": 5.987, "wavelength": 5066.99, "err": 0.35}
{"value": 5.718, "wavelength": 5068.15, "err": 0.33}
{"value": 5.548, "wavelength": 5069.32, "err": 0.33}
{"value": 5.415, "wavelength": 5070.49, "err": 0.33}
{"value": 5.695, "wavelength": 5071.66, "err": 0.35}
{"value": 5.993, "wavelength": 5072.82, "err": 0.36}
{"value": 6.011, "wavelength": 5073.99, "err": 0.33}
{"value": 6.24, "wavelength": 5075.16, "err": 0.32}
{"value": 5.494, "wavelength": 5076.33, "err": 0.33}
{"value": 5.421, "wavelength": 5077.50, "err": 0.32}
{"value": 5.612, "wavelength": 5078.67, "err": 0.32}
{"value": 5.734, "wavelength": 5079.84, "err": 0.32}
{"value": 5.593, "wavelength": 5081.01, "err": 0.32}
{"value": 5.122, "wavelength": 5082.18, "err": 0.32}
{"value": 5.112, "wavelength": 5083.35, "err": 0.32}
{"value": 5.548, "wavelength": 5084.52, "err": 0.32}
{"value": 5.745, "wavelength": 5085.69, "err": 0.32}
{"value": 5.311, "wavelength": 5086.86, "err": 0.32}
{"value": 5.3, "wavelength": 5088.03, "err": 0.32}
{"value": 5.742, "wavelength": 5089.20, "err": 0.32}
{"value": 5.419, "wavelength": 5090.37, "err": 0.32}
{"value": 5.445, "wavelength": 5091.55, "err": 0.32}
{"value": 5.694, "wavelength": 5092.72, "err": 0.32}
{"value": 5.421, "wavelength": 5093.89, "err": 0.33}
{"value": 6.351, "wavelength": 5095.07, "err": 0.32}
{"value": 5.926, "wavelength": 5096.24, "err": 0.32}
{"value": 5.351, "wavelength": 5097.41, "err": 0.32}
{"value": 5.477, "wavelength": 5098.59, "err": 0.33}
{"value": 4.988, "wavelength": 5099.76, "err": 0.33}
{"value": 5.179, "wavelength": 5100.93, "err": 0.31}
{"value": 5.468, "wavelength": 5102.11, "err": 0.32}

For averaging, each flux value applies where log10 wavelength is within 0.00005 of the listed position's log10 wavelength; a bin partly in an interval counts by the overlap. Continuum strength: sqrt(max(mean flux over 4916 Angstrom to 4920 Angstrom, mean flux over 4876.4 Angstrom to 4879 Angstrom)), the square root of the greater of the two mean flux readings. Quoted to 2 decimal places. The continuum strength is 2.41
